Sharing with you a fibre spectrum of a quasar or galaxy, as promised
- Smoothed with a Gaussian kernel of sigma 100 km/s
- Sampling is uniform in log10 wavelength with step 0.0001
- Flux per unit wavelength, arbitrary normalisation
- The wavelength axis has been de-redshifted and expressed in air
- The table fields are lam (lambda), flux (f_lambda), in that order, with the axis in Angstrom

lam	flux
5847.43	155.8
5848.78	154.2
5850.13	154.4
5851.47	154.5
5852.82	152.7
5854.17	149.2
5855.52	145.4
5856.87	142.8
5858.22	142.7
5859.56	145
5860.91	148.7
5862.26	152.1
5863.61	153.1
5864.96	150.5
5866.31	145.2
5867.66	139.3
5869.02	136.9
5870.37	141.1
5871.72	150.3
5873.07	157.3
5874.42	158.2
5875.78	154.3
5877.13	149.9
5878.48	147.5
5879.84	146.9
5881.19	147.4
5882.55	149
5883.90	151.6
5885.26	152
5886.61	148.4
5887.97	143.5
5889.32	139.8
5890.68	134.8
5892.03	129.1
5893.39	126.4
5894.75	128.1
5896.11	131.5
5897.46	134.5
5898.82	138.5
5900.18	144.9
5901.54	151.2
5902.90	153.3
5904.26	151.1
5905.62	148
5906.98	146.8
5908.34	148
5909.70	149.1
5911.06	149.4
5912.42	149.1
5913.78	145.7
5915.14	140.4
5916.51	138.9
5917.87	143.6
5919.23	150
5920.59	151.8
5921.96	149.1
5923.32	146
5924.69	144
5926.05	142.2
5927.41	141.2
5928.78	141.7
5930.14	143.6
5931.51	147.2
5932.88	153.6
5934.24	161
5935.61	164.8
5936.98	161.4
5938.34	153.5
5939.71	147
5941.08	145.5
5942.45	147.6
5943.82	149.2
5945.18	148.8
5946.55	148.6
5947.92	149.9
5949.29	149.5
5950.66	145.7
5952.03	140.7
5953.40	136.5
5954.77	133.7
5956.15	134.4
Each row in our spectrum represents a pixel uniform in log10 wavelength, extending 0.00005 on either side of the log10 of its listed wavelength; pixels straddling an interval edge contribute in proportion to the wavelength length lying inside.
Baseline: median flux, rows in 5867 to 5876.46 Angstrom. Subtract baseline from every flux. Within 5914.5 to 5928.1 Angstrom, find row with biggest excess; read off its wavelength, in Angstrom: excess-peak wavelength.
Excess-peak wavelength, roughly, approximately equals 5920.59 Angstrom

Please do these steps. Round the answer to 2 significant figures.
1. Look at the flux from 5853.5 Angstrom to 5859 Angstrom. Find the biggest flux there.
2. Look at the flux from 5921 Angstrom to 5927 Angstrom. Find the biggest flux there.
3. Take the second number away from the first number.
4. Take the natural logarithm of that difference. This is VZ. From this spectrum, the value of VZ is -2.3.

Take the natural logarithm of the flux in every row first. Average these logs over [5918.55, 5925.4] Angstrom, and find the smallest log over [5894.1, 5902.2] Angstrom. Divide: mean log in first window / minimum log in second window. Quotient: 1.03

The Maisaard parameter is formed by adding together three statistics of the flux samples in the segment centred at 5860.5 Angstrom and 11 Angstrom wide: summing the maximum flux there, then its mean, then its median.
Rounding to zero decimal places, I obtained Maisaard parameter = 448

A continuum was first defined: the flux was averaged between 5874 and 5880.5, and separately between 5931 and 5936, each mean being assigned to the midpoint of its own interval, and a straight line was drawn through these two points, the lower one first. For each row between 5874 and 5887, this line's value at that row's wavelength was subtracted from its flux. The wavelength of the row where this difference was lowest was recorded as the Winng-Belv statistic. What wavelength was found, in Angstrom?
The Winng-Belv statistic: 5879.84 Angstrom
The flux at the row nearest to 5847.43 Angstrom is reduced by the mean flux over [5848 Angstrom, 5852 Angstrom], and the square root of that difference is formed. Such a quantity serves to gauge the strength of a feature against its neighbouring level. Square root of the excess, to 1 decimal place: 1.2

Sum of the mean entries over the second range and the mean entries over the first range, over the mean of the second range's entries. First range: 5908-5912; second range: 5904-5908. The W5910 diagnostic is 2.00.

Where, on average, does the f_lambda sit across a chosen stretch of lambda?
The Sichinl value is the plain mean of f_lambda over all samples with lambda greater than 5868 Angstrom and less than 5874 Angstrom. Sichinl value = 146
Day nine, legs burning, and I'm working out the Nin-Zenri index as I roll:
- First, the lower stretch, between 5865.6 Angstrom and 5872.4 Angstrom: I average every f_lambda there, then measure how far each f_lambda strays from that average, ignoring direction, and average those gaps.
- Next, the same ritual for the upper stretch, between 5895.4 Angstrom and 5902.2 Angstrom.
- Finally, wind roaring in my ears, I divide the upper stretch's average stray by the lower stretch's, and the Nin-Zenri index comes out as 1.5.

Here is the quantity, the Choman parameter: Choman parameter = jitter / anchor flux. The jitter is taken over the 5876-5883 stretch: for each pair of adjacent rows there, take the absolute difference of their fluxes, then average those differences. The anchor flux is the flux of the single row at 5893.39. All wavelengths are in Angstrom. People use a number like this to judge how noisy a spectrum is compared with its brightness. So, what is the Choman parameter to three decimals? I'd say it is 0.010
